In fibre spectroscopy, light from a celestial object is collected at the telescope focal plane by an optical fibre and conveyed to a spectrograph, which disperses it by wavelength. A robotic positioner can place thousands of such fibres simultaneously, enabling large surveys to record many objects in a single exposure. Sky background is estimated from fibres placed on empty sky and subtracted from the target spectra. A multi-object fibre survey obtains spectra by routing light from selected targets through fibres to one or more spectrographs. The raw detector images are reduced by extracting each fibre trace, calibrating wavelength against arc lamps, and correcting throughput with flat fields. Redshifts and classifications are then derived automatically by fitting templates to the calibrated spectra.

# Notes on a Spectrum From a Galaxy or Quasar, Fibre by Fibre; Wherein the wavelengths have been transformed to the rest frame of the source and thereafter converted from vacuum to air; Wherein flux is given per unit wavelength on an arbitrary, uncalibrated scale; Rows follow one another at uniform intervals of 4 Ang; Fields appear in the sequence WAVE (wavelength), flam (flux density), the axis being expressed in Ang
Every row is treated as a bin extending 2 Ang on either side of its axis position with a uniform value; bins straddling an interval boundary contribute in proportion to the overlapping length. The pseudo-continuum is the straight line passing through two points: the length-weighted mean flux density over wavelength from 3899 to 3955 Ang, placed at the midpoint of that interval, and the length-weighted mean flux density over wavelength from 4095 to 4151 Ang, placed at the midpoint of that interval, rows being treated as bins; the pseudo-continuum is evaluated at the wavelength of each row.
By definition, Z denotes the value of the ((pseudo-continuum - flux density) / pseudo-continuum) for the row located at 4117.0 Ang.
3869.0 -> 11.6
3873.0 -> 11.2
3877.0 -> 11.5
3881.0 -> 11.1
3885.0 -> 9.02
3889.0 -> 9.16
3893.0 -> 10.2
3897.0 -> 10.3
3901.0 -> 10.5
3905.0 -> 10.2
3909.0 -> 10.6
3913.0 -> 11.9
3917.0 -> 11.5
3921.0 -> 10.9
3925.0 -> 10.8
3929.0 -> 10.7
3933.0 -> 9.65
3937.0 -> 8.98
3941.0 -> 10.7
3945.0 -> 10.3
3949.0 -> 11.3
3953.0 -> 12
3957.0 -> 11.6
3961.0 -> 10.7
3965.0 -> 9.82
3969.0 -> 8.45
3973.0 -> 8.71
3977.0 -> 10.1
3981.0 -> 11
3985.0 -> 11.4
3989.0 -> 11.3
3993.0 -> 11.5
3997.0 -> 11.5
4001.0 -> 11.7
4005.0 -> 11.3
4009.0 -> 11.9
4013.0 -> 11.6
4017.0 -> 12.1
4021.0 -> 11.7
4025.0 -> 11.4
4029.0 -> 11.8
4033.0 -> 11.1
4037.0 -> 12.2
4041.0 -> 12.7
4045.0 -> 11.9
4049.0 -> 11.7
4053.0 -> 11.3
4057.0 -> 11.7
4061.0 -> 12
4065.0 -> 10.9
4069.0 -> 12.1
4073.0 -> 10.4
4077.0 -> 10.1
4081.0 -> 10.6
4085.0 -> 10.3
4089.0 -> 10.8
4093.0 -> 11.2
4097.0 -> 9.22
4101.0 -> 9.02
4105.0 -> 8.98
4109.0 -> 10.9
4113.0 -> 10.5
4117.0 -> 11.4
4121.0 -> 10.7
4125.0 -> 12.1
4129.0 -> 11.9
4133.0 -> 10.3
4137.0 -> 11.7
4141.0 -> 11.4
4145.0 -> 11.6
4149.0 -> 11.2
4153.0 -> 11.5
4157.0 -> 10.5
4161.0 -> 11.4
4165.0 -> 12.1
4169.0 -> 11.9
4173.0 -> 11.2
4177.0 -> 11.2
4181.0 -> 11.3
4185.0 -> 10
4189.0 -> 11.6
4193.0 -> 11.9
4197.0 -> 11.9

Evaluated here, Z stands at -0.058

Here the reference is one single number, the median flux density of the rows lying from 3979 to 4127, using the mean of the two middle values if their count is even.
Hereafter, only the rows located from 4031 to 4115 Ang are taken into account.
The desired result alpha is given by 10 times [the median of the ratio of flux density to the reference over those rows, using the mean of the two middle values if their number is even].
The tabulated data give 9.6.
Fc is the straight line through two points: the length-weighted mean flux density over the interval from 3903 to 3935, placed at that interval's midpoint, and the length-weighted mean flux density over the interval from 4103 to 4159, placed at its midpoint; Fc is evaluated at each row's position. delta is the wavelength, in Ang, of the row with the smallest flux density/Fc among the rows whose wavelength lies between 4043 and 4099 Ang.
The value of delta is 4097.0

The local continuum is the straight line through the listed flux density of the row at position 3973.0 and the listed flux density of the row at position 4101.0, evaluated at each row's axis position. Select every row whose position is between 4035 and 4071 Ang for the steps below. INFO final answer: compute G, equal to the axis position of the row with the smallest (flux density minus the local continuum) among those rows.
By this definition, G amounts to 4065.0 Ang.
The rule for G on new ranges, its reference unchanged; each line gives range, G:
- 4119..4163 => 4133.0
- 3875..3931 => 3885.0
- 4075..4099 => 4097.0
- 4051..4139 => 4105.0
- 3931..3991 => 3969.0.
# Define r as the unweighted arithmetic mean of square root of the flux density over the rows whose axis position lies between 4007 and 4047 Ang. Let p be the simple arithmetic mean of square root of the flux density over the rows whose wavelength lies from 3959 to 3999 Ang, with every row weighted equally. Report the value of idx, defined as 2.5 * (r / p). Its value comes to 2.66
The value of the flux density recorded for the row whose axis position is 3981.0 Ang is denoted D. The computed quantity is 11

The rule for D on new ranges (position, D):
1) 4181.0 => 11.3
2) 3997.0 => 11.5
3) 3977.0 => 10.1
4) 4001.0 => 11.7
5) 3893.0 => 10.2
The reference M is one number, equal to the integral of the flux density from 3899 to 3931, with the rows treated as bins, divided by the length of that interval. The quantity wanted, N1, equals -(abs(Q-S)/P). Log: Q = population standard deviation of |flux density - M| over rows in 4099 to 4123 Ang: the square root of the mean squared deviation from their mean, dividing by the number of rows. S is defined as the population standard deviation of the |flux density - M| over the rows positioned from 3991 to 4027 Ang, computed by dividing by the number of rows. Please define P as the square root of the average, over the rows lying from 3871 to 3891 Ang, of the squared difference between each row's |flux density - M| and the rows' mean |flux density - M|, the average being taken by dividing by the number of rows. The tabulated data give -0.8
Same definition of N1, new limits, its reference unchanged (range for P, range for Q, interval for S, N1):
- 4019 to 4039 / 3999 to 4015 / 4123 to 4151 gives -0.2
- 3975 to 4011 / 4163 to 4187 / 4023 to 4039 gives -0.2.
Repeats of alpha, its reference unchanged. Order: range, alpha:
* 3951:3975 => 9.0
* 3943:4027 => 10.0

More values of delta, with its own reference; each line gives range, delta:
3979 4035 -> 3981.0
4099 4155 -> 4105.0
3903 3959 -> 3937.0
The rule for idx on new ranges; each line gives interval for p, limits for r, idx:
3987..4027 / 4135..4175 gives 2.48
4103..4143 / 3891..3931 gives 2.48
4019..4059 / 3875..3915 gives 2.36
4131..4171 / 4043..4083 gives 2.49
